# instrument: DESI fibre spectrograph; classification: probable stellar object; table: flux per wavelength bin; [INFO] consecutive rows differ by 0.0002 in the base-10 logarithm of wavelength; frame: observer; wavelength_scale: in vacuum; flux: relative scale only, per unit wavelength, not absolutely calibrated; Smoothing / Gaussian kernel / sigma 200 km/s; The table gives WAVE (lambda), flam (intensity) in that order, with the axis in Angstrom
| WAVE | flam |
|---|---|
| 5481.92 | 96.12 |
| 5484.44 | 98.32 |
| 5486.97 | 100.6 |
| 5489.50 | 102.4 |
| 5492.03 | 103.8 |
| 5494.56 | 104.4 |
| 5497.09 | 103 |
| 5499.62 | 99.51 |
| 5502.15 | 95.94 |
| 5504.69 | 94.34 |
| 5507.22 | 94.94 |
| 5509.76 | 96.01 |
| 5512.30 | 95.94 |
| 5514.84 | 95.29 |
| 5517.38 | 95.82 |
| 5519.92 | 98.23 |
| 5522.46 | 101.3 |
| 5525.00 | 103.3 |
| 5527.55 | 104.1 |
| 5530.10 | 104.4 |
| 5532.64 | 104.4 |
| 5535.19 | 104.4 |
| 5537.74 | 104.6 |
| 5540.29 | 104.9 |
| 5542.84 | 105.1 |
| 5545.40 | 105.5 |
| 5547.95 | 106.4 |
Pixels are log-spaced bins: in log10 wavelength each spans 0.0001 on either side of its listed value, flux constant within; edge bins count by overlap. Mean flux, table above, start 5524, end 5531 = 104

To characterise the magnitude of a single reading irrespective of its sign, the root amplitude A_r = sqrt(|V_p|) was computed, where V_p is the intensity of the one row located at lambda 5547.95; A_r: 10.3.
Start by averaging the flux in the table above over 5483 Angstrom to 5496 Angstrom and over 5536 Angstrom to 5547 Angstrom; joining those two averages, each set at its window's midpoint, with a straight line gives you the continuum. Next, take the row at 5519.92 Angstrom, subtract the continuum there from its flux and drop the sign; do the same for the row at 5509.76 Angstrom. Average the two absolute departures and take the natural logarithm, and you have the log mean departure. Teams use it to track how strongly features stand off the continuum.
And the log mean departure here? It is 1.84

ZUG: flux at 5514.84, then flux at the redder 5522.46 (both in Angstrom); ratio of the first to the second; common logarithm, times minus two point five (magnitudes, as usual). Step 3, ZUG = 0.07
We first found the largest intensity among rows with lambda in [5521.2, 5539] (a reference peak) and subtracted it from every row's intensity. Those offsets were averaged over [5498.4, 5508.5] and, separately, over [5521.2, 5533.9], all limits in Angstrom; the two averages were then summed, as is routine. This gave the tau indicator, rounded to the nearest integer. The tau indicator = -10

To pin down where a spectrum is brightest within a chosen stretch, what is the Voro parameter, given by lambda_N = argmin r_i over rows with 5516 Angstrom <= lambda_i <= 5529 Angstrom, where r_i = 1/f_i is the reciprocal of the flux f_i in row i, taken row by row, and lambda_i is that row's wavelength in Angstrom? 5527.55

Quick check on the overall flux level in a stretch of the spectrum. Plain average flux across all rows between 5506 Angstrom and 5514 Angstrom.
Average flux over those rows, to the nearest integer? 96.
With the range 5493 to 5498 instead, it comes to 104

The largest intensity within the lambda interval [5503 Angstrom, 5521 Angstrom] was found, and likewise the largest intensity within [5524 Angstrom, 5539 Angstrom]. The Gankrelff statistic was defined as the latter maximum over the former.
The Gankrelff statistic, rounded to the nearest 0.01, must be 1.06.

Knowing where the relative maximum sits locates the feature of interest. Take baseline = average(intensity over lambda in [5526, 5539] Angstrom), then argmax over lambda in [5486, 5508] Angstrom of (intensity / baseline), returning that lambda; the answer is 5494.56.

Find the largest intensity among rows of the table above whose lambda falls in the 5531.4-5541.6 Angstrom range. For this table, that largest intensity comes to 104.9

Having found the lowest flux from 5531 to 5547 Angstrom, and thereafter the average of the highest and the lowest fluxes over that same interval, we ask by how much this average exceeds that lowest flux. 0.55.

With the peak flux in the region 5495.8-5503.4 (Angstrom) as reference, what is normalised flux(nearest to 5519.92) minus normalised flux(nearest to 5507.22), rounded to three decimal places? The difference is 0.032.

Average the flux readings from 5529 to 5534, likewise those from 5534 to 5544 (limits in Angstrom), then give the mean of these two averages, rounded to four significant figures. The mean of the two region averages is 104.6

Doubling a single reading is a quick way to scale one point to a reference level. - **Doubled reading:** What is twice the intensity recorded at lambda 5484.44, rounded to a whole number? 197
